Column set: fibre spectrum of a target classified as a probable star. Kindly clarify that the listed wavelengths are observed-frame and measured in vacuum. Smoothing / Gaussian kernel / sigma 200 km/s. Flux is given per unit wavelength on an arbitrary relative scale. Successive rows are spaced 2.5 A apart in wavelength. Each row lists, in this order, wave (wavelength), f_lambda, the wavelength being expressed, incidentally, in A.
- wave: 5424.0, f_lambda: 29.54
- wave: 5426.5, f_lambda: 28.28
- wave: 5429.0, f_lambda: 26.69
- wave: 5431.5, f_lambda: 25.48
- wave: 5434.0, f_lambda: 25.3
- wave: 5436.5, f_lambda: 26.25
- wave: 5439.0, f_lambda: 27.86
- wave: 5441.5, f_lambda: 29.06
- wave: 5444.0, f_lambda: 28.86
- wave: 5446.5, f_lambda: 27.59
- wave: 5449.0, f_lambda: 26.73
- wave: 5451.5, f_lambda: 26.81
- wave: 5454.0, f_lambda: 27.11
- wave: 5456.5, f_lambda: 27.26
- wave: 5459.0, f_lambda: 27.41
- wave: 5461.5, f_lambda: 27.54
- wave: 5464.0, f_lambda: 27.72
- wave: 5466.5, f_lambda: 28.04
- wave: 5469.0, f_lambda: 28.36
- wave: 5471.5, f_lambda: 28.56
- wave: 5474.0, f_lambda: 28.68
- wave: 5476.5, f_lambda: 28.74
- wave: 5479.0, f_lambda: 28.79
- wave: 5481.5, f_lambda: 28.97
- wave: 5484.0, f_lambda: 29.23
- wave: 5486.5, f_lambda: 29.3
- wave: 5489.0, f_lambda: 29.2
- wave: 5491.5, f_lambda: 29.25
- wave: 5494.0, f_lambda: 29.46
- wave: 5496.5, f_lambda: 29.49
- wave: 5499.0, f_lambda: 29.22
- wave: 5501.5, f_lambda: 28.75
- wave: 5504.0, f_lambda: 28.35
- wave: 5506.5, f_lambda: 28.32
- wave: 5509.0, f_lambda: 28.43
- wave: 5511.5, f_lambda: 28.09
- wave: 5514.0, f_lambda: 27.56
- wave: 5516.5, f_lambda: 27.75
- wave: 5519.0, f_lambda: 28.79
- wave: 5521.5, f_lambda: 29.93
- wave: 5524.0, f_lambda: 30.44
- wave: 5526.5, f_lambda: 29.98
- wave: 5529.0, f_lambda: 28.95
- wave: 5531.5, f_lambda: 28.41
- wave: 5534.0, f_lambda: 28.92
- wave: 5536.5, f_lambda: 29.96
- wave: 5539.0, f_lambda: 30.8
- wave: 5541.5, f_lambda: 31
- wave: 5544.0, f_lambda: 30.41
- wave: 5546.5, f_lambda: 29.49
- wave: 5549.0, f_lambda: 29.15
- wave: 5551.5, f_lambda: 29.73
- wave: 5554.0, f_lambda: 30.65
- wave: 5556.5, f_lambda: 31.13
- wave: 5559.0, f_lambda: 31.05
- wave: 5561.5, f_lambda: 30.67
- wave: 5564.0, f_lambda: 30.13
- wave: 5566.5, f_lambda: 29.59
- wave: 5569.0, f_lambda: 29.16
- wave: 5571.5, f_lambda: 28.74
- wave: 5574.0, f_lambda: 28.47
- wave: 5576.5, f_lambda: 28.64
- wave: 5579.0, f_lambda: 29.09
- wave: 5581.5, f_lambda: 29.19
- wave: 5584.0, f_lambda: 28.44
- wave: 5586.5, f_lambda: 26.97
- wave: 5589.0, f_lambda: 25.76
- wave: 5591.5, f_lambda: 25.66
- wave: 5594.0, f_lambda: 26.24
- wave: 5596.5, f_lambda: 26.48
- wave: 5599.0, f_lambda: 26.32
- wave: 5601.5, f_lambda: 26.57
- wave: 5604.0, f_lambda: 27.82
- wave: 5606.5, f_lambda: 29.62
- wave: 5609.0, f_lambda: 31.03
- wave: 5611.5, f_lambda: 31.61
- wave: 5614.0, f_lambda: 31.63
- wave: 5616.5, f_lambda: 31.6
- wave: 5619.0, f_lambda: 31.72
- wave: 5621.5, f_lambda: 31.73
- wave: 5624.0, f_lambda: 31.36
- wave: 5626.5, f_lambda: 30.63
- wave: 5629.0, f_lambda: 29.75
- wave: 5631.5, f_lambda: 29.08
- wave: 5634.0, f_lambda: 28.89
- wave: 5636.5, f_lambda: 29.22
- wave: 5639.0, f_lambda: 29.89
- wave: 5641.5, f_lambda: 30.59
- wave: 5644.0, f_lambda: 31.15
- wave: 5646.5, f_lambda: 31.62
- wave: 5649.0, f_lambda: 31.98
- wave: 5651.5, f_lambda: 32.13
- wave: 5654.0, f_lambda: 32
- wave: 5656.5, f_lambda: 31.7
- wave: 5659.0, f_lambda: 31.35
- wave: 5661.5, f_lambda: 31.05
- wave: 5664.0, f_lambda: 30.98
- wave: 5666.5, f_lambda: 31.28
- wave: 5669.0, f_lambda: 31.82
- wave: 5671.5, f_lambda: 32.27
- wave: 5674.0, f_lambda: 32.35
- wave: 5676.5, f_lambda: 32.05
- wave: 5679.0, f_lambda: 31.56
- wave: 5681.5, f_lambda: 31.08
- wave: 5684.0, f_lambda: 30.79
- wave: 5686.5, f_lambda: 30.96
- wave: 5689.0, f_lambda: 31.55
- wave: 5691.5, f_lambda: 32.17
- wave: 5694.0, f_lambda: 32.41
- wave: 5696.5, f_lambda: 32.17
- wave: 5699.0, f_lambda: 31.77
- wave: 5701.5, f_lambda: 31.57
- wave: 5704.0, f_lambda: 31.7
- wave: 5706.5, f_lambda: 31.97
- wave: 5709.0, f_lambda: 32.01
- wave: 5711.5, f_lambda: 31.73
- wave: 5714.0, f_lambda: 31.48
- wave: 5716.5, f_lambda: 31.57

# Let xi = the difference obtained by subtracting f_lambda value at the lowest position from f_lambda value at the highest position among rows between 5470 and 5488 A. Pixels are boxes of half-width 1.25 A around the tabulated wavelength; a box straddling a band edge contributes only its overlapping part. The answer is 0.7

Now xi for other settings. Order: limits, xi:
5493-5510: -1.0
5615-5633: -2.5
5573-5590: -2.7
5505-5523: 1.6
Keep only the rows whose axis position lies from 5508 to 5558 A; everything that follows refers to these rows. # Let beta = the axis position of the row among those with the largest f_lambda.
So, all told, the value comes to 5556.5 A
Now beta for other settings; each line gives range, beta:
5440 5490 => 5486.5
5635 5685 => 5674.0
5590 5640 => 5621.5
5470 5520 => 5496.5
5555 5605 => 5556.5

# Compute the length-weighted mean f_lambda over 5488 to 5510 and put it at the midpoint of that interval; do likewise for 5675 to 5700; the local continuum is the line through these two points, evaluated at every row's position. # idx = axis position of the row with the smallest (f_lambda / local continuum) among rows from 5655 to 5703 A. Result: 5684.0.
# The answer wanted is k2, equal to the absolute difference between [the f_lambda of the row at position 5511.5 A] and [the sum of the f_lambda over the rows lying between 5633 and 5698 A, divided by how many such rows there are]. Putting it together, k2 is 3.3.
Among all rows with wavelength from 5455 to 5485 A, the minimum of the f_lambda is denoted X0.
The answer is 27.26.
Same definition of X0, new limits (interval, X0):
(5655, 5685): 30.79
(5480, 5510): 28.32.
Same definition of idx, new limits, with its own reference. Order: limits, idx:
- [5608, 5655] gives 5634.0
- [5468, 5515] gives 5514.0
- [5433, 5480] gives 5434.0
